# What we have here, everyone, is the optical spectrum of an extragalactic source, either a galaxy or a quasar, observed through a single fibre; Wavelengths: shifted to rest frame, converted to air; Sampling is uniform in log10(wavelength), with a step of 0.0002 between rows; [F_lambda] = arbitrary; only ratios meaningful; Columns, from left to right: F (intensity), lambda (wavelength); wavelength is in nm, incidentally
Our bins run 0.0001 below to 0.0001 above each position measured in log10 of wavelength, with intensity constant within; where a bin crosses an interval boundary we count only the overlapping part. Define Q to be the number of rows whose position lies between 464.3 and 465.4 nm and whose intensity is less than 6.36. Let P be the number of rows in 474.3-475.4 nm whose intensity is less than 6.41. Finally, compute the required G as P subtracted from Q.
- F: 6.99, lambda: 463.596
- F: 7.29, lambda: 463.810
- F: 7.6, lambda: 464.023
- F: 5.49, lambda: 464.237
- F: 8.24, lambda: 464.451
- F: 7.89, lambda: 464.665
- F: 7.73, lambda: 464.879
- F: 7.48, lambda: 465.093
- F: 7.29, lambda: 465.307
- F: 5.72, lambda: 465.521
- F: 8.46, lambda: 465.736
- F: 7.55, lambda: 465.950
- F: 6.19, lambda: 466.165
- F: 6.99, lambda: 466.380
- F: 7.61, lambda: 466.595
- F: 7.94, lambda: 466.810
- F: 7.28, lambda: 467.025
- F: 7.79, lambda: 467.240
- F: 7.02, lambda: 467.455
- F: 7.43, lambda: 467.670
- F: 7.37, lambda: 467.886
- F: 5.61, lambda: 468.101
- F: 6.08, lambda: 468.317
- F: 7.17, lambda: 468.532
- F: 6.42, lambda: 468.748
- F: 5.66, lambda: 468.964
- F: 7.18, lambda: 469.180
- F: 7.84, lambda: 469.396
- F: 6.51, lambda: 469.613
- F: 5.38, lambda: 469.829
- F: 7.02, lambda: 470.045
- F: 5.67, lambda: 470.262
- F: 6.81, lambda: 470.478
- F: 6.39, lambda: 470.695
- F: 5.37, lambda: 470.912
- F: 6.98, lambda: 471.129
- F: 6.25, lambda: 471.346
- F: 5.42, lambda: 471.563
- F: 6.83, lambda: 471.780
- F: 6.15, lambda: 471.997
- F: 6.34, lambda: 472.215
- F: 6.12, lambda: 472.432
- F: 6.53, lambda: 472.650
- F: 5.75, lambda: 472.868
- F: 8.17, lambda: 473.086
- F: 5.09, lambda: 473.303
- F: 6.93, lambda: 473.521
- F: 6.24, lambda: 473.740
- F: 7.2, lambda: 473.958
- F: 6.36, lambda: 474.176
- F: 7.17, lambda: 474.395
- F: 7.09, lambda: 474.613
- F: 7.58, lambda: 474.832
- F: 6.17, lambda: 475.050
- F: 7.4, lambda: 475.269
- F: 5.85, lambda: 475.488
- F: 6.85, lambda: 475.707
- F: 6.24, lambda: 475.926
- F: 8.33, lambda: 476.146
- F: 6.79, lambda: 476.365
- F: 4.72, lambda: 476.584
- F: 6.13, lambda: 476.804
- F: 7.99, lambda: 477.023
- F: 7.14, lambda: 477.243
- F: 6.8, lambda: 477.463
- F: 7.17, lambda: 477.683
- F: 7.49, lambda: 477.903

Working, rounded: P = 1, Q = 0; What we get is -1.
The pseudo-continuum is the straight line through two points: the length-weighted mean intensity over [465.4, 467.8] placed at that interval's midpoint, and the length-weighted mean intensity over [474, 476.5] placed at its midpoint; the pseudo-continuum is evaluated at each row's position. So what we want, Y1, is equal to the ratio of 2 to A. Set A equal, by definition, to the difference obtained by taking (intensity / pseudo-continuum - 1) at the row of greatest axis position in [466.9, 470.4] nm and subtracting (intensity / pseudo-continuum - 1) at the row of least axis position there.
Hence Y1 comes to -10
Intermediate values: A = -0.21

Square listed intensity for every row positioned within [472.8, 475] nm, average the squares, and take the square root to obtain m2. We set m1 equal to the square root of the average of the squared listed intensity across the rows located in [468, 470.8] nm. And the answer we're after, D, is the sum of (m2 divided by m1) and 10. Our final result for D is 11.05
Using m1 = 6.5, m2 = 6.8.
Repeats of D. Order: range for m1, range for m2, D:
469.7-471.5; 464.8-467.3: 11.18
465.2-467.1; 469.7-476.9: 10.90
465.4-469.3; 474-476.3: 10.99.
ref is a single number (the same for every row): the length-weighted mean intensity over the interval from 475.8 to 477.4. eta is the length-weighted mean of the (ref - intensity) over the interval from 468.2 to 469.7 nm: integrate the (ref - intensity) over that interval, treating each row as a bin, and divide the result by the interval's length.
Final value 0.1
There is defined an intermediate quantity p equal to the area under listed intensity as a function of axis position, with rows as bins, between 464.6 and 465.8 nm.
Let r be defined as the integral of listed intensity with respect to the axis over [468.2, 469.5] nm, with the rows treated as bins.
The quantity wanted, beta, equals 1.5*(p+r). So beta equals 26.4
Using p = 8.85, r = 8.7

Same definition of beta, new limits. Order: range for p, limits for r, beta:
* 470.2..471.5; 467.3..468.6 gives 25.4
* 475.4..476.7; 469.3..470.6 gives 25.3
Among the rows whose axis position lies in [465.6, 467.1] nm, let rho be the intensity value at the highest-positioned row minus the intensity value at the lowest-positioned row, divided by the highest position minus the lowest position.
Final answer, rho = -0.9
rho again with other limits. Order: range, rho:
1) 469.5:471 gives -0.9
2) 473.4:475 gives 0.5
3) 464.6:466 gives -0.3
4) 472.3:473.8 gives 0.1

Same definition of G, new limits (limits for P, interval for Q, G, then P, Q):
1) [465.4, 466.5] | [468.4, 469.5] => -1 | 2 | 1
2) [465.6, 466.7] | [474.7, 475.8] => 1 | 1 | 2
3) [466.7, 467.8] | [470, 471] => 2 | 0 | 2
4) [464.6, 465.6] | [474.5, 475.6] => 1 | 1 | 2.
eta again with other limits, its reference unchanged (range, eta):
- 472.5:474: 0.2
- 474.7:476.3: -0.2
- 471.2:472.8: 0.5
